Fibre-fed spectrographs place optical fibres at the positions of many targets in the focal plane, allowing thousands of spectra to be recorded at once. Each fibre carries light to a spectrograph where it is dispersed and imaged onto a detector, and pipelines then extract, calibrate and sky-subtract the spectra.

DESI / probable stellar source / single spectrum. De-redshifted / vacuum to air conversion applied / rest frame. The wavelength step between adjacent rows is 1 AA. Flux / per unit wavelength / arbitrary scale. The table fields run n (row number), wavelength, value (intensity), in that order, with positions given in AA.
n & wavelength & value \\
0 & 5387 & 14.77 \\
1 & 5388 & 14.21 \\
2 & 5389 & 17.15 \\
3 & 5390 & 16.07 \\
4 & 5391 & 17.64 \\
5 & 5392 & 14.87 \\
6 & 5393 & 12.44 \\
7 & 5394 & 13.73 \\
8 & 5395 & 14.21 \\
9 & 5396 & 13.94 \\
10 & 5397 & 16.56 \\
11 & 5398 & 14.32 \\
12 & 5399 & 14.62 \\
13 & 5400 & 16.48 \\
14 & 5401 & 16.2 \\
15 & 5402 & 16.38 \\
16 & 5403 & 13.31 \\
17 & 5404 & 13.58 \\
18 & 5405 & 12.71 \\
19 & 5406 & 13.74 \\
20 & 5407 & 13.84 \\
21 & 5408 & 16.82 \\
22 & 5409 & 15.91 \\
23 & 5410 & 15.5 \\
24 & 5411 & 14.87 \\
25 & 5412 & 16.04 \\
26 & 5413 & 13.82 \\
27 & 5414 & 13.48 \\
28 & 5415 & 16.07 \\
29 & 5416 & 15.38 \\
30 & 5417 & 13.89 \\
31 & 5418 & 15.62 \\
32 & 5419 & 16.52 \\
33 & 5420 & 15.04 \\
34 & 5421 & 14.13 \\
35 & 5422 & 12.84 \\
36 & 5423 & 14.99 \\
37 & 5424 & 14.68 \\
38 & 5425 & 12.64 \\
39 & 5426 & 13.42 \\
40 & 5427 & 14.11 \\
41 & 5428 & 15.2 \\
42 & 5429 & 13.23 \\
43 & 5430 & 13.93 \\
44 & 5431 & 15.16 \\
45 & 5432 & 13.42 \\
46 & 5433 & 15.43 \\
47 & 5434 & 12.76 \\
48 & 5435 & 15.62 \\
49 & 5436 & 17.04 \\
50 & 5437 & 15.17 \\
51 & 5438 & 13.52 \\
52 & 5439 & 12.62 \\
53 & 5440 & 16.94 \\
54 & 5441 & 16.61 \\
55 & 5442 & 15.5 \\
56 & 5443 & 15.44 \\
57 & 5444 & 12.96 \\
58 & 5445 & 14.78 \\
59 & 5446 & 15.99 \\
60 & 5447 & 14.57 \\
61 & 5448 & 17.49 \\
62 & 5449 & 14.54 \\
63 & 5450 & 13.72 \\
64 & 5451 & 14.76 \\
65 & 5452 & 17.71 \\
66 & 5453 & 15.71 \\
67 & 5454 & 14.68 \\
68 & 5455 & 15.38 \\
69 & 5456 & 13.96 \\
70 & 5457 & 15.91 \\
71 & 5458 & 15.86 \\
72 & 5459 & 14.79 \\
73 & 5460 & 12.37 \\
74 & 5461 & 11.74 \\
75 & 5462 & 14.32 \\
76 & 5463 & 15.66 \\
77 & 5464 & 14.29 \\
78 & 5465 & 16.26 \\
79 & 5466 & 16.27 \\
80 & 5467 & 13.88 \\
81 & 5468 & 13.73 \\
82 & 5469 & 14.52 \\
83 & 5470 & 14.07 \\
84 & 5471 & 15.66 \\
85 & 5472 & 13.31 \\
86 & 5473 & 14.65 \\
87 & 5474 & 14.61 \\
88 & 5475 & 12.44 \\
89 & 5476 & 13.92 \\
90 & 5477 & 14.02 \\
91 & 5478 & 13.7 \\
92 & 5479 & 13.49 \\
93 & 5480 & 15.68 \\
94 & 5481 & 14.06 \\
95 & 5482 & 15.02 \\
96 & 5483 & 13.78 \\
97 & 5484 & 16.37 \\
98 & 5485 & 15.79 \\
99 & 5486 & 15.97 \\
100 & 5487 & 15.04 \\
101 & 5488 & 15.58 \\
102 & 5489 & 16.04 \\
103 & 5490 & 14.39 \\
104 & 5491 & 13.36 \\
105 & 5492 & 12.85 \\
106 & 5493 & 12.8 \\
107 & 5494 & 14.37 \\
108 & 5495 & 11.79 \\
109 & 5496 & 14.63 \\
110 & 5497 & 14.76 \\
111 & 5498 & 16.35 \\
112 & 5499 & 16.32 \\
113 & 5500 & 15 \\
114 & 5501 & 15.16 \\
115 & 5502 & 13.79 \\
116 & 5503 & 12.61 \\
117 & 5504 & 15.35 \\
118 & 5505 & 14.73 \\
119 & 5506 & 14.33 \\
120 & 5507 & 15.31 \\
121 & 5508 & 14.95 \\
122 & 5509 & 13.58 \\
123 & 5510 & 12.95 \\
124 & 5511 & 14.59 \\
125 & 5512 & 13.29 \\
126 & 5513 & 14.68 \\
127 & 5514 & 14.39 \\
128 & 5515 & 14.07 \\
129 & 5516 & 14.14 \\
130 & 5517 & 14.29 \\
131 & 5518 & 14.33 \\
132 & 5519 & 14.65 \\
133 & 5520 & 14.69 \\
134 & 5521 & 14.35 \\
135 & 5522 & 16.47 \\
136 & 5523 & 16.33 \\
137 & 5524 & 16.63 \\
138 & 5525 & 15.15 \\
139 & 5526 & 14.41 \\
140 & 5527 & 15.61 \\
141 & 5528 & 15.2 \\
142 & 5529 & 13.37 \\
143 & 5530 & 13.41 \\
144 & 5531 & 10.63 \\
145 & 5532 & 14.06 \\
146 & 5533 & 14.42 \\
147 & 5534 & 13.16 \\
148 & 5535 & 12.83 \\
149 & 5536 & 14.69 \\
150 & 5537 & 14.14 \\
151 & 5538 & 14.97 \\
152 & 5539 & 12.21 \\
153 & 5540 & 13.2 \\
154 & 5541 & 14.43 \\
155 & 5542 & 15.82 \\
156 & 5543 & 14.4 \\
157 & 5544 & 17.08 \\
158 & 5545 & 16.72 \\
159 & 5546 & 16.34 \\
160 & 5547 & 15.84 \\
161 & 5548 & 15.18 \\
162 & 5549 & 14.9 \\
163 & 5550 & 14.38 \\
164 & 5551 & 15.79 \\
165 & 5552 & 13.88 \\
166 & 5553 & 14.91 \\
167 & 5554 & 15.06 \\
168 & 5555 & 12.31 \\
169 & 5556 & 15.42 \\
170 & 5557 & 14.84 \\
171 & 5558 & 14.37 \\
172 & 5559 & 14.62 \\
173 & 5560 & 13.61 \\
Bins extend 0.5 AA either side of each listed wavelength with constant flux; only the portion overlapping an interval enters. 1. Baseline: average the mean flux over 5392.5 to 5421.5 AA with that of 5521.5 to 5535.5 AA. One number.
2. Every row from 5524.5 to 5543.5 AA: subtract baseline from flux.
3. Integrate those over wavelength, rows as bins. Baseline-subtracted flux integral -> -11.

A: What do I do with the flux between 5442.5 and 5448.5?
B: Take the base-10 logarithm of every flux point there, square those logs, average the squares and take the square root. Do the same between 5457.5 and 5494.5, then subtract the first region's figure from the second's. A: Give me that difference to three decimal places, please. -0.022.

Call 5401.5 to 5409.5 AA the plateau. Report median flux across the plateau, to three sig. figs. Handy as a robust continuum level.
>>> 13.8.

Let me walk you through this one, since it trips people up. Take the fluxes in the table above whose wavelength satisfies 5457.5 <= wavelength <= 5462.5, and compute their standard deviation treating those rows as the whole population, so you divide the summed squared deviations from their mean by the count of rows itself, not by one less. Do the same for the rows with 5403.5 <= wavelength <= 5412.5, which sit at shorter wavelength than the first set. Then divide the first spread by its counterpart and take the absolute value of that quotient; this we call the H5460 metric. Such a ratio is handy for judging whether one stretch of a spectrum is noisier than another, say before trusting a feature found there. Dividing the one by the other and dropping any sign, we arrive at 1.18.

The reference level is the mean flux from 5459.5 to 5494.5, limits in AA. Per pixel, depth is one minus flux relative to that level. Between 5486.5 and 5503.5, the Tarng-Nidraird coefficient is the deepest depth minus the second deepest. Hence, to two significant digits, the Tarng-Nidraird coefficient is 0.057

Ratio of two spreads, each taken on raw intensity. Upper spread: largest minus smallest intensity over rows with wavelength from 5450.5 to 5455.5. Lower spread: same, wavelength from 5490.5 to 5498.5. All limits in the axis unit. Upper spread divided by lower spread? 0.7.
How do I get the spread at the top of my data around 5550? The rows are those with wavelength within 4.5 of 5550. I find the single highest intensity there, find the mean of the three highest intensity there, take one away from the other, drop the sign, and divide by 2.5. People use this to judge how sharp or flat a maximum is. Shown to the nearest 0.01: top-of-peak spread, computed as 0.14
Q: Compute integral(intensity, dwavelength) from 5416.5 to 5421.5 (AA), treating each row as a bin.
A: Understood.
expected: 75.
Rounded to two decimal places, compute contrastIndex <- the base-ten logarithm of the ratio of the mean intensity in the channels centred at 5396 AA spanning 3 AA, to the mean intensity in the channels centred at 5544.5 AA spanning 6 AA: -0.03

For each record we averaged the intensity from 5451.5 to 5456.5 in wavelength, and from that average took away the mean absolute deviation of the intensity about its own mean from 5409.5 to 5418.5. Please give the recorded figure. 14.6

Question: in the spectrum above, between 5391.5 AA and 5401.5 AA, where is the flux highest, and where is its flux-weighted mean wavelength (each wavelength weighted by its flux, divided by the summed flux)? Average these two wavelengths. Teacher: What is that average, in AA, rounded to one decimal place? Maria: 5396.8 AA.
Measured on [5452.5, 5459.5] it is 5456.5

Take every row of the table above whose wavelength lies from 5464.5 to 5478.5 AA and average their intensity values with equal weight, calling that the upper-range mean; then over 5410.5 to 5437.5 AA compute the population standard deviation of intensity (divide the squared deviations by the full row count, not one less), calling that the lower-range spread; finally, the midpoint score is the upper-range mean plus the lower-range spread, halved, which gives 7.76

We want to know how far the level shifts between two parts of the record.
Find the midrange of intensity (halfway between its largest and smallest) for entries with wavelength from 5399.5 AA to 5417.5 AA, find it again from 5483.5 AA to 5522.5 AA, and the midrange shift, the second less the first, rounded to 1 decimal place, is -0.6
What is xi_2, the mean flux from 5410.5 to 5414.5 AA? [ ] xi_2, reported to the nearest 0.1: 14.6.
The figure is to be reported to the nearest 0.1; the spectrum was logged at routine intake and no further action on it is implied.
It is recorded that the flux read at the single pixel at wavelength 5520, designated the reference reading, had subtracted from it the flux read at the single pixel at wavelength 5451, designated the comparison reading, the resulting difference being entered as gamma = -0.1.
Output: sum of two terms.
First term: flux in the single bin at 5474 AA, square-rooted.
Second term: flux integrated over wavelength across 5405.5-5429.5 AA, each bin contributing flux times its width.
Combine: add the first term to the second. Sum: 356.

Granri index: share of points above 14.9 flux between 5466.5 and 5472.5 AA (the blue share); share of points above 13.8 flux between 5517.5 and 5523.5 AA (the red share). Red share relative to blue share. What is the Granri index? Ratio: 6.0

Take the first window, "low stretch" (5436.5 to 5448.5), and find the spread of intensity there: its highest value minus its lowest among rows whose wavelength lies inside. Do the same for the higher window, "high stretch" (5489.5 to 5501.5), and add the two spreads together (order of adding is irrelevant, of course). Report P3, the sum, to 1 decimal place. 9.4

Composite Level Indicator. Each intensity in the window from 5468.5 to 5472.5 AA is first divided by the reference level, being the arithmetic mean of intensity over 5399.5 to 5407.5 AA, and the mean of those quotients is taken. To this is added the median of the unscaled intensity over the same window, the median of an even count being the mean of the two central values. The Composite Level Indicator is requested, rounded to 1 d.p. 15.3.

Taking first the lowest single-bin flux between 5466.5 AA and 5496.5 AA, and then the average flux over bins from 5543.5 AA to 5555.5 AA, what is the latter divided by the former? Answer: 1.29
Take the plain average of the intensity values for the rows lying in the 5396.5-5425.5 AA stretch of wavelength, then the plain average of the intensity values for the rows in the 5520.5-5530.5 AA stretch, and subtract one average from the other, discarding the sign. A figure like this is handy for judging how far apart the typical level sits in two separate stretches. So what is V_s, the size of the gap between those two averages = 0.27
